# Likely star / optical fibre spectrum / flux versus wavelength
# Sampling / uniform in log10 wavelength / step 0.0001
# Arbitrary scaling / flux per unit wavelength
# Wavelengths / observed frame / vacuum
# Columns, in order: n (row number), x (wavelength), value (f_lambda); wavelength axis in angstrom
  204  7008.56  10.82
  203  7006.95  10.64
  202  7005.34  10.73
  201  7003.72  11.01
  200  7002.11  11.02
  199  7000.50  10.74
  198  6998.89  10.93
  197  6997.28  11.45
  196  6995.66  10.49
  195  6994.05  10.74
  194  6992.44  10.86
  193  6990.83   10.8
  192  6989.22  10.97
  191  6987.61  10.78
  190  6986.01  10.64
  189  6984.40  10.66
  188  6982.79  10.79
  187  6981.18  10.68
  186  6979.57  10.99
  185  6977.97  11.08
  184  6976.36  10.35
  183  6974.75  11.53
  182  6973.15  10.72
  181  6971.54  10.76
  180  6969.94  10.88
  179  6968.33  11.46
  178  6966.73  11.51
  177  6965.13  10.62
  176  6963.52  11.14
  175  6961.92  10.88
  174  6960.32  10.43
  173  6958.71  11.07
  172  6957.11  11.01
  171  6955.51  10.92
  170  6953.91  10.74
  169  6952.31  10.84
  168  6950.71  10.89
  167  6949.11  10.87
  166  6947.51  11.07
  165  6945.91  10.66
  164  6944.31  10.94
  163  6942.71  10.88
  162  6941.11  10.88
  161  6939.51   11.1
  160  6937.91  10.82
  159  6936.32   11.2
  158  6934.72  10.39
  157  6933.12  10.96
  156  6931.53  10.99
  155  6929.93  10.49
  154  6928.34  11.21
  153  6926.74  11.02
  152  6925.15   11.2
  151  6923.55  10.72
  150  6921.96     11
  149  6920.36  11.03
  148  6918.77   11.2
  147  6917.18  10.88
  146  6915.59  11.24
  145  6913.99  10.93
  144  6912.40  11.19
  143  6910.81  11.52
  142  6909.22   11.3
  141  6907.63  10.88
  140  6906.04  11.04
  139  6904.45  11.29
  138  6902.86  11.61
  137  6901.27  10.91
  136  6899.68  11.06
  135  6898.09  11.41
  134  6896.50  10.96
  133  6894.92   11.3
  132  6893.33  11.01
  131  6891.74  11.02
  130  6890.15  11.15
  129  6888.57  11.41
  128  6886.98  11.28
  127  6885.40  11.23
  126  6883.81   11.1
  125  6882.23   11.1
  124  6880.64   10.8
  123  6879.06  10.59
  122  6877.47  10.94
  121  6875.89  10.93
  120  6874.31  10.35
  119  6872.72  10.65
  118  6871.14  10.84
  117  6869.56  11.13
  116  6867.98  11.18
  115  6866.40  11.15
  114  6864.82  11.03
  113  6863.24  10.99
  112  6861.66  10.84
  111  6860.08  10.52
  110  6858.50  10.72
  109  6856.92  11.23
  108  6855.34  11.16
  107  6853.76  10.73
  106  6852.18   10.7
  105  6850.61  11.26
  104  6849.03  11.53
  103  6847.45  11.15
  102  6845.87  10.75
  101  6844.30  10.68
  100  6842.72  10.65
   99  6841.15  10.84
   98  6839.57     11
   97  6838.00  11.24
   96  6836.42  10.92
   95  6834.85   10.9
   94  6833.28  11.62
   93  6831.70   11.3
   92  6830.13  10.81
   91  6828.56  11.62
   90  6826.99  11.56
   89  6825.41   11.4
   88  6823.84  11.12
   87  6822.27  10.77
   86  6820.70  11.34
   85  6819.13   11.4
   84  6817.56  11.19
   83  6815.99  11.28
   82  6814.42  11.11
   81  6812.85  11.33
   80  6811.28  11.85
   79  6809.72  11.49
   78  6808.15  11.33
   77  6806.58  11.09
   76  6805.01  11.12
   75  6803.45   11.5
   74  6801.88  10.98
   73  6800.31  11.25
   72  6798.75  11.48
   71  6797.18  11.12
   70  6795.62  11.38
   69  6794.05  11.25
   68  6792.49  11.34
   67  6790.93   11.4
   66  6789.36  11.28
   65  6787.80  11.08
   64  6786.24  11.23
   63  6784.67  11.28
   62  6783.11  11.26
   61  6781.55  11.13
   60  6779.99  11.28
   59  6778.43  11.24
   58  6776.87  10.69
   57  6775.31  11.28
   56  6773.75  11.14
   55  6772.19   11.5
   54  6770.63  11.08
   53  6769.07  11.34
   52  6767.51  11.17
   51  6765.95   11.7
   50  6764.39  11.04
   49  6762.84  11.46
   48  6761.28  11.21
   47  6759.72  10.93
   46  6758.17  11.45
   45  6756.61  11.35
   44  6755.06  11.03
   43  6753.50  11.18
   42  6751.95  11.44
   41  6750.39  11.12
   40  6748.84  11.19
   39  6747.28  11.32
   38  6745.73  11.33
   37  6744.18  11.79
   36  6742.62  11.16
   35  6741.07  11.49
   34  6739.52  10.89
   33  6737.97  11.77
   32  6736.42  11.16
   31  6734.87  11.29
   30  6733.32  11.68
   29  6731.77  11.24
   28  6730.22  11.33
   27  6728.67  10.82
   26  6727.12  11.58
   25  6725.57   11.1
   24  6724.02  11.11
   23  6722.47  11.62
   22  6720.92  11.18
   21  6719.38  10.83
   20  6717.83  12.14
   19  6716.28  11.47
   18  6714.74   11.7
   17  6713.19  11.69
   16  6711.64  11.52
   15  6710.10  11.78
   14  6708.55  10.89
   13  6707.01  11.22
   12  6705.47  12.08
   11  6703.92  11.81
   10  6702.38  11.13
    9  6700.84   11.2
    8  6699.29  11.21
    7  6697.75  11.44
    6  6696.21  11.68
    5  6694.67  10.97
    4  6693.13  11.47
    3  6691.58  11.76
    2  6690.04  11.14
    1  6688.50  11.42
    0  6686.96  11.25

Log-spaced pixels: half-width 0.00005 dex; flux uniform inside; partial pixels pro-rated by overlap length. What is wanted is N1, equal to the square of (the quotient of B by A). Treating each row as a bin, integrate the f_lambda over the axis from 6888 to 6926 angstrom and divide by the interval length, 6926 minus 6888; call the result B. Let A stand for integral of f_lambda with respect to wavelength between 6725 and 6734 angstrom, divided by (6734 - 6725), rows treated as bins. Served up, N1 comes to 0.97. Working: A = 11.29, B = 11.1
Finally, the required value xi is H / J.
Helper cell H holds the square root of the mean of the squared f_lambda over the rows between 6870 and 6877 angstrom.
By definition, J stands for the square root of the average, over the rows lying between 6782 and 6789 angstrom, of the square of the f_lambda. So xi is 0.95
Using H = 10.7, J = 11.2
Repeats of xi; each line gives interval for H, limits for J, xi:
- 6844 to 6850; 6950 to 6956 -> 1.02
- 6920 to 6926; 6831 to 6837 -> 0.98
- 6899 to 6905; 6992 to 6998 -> 1.03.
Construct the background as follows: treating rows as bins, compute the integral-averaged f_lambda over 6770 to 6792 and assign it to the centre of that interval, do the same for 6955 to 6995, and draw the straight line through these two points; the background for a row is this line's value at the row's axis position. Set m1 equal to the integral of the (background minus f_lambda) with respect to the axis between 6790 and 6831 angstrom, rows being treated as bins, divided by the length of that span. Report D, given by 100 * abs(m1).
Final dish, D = 13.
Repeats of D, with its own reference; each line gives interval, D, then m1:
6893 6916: 17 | -0.17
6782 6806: 7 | -0.07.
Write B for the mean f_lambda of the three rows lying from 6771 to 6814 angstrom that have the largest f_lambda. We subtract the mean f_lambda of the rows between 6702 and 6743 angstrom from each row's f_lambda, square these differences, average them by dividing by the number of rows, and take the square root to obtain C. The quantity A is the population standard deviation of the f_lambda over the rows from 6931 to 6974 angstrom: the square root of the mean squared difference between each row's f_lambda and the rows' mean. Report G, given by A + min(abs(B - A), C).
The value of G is 0.607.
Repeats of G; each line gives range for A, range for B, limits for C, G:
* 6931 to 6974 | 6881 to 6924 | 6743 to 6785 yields 0.468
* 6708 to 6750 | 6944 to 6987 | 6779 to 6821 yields 0.501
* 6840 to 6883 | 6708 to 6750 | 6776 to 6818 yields 0.467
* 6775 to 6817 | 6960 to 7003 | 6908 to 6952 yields 0.443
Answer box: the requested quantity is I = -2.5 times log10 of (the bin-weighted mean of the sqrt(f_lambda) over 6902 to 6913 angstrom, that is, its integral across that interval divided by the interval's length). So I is -1.31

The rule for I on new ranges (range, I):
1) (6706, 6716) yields -1.33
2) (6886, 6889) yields -1.32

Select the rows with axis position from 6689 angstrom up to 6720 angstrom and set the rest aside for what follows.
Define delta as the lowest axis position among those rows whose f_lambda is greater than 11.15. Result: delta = 6691.58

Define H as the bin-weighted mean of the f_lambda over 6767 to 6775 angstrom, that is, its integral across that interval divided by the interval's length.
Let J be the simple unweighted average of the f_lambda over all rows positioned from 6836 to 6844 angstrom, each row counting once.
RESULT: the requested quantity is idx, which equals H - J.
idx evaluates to 0.31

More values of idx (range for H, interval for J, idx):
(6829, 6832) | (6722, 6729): -0.15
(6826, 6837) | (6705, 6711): -0.24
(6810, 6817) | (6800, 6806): 0.19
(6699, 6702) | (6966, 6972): 0.03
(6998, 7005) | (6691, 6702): -0.47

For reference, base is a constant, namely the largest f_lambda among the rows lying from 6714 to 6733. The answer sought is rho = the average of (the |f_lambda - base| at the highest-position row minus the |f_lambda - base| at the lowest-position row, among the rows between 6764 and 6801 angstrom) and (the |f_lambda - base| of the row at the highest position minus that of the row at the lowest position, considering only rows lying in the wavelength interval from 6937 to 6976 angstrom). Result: -0.46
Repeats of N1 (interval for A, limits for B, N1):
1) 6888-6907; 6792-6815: 1.02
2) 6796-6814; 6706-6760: 1.00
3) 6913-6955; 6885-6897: 1.05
